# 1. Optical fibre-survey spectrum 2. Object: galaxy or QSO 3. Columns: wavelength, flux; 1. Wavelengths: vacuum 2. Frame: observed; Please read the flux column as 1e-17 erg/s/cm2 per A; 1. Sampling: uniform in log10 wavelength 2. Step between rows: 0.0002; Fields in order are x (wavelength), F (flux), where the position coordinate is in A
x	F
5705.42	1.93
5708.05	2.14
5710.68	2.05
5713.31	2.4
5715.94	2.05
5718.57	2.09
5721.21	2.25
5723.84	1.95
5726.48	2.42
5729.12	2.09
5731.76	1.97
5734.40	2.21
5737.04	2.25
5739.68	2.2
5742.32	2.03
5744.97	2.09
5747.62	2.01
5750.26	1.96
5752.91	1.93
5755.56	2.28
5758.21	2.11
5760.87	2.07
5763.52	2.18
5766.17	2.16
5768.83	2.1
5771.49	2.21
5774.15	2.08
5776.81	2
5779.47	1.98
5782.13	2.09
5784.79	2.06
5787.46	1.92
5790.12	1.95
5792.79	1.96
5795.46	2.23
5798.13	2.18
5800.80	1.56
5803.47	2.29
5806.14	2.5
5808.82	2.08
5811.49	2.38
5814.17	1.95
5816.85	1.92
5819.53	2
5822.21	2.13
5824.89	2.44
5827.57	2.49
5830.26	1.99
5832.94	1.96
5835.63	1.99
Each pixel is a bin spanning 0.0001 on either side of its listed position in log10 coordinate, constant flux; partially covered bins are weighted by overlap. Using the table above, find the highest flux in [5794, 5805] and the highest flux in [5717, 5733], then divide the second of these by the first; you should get 1.06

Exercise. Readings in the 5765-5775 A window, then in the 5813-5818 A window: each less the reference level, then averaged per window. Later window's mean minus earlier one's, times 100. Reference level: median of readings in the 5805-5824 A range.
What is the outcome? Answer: -20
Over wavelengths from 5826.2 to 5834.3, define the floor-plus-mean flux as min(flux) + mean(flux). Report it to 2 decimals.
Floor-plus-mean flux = 4.11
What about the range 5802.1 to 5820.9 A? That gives 4.08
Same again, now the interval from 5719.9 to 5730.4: 4.13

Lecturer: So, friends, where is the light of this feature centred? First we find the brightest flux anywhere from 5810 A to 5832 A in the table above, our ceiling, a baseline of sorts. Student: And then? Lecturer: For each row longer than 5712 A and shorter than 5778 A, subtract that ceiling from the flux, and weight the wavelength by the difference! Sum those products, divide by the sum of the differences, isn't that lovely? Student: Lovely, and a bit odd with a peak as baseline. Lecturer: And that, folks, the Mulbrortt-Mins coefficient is 5746.5 A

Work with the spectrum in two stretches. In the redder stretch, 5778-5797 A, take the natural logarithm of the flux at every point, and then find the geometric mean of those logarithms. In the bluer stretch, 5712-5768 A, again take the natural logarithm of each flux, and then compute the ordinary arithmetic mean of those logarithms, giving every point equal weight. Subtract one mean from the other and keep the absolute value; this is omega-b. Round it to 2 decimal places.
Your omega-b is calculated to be 0.05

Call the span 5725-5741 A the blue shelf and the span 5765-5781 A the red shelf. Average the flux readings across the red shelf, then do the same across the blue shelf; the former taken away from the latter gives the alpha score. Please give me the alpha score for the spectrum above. 0.10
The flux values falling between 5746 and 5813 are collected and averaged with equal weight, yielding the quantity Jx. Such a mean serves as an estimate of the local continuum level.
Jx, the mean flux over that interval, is 2.09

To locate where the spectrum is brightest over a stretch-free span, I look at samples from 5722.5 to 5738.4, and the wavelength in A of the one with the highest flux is 5726.48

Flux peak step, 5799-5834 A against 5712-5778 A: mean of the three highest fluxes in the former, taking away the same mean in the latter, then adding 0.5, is 0.61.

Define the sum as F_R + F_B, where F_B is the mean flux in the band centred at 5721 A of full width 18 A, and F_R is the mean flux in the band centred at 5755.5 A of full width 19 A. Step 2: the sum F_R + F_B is 4.26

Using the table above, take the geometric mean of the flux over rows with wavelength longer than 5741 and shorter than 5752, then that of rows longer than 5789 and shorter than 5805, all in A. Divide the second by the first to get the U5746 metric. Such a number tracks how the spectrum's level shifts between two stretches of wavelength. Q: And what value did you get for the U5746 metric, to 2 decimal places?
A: 1.00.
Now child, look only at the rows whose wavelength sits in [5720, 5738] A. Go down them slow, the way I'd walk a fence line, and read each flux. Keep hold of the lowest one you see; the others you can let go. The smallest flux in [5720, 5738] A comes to 1.95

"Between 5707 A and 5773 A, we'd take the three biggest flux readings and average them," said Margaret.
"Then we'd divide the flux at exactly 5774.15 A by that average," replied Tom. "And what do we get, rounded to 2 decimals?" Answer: 0.88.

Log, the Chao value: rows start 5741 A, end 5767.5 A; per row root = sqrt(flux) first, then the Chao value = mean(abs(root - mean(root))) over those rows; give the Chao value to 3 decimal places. 0.028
